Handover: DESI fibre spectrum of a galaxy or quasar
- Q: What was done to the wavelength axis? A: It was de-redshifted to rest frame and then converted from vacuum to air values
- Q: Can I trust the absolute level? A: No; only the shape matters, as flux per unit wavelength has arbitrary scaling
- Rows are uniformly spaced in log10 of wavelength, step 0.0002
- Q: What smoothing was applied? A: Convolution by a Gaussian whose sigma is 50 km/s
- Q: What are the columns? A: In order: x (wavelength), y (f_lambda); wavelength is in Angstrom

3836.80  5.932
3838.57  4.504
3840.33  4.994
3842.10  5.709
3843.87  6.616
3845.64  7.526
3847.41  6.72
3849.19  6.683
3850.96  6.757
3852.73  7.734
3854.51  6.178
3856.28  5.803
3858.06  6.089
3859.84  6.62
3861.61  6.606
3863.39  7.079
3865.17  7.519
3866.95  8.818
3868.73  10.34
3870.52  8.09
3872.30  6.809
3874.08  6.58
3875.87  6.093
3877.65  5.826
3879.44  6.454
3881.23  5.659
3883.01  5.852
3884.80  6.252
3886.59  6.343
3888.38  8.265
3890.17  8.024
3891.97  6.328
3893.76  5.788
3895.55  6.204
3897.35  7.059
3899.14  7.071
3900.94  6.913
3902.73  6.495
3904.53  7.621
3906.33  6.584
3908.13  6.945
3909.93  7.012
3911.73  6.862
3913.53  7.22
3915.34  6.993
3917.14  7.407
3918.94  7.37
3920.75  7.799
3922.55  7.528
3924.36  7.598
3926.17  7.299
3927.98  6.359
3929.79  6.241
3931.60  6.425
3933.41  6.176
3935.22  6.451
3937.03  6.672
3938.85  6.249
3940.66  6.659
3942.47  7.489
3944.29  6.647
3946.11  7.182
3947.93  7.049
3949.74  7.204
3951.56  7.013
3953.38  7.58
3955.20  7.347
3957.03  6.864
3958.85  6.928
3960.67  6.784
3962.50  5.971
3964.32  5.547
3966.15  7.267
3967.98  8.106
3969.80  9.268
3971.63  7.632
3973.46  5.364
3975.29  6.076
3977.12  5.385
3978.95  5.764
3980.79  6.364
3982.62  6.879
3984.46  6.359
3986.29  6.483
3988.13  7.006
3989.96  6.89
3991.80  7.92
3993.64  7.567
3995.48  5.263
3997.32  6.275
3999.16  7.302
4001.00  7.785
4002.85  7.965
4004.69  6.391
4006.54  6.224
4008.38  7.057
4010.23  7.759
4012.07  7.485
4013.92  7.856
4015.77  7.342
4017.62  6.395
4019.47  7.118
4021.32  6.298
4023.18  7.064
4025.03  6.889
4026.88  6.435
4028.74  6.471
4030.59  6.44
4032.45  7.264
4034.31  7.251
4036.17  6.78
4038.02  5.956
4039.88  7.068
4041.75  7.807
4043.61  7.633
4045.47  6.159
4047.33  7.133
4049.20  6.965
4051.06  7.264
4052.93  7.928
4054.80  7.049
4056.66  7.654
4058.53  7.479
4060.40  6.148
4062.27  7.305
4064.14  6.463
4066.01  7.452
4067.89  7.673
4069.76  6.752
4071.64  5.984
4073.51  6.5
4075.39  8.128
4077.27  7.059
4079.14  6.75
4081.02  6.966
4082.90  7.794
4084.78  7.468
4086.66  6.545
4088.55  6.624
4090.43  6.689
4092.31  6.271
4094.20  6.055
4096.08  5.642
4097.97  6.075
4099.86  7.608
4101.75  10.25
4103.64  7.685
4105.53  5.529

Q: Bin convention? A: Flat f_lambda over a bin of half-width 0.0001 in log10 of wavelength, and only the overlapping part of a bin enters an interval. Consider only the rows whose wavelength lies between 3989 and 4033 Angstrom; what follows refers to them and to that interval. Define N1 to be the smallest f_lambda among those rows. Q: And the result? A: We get 5.263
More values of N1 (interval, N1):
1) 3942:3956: 6.647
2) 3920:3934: 6.176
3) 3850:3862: 5.803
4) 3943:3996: 5.263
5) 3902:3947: 6.176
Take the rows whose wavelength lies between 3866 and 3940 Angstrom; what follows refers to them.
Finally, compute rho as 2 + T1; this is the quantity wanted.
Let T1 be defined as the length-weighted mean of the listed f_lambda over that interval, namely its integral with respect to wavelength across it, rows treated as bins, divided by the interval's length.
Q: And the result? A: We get 8.93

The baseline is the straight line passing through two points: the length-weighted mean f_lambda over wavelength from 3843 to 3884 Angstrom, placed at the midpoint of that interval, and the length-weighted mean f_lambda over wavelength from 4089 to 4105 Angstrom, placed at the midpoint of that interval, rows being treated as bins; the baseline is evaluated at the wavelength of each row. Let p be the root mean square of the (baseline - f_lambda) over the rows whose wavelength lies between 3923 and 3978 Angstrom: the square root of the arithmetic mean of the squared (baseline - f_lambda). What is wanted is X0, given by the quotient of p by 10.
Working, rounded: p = 0.82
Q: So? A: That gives 0.08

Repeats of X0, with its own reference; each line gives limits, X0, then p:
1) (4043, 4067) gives 0.06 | 0.57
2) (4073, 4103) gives 0.11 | 1.06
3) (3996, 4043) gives 0.06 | 0.59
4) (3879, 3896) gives 0.09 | 0.93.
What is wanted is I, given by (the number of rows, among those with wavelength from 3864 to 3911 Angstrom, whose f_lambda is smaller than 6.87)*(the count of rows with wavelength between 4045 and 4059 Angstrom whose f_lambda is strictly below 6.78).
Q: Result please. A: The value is 14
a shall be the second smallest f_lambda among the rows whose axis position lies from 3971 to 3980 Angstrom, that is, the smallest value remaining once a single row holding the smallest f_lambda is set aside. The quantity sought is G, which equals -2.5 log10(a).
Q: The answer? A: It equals -1.83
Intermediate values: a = 5.385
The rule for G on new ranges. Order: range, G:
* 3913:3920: -2.15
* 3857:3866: -2.05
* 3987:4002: -1.99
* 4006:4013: -2.12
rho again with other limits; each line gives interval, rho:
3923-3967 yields 8.80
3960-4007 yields 8.77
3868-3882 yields 8.95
